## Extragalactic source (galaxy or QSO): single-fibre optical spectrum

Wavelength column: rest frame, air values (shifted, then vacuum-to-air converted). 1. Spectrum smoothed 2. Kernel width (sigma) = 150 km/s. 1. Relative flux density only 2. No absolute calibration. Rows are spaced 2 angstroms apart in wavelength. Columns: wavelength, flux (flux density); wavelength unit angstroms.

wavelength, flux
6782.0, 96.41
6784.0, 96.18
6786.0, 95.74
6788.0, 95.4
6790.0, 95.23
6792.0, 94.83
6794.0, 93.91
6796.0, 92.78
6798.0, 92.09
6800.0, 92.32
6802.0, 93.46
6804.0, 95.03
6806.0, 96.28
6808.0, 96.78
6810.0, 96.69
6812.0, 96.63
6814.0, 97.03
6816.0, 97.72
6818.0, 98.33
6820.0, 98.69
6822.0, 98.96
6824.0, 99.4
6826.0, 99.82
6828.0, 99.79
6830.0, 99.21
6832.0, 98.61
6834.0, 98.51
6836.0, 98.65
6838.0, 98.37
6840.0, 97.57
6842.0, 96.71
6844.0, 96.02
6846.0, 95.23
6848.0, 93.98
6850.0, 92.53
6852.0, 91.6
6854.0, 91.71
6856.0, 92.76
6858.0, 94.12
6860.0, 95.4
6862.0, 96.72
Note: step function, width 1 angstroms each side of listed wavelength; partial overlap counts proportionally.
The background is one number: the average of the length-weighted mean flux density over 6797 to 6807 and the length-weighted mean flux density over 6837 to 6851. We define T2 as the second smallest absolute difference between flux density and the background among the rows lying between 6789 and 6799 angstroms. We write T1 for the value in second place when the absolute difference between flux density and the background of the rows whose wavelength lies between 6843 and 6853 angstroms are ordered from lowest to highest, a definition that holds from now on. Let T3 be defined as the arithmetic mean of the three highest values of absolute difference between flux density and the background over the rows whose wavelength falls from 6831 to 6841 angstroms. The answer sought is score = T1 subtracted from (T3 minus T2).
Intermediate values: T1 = 0.8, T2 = 0.4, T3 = 3.8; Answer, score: 2.5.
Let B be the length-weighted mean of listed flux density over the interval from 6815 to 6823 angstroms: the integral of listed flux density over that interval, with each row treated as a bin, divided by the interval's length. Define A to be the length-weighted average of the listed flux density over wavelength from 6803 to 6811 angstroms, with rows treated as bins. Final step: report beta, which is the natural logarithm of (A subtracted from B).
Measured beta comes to 0.8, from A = 96.2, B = 98.4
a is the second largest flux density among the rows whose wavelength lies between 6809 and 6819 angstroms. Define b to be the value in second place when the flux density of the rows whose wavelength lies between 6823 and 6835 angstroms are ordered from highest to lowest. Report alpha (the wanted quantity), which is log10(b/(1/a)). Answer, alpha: 3.99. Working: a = 97.72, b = 99.79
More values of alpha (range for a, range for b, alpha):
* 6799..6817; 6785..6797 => 3.97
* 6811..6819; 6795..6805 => 3.96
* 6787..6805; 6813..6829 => 3.98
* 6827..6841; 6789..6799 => 3.97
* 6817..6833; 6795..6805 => 3.97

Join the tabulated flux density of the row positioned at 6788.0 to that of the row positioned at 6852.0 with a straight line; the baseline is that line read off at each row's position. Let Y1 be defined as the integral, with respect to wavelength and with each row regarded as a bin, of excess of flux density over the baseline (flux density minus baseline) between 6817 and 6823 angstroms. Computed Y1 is 31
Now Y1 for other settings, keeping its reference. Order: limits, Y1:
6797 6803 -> -12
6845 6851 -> 12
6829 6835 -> 36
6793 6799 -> -12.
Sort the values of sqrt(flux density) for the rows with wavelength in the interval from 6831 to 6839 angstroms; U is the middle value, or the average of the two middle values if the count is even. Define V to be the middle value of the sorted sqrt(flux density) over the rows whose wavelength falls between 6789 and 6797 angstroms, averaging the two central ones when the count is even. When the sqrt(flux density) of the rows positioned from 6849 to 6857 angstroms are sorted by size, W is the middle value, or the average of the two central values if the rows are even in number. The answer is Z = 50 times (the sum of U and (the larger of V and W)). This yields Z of 982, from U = 9.93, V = 9.71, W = 9.60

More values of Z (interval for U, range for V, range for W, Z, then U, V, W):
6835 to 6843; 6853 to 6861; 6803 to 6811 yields 986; 9.90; 9.67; 9.82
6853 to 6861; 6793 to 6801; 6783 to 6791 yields 972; 9.67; 9.62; 9.78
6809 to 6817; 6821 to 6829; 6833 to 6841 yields 991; 9.84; 9.98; 9.92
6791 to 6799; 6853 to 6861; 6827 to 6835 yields 980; 9.66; 9.67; 9.95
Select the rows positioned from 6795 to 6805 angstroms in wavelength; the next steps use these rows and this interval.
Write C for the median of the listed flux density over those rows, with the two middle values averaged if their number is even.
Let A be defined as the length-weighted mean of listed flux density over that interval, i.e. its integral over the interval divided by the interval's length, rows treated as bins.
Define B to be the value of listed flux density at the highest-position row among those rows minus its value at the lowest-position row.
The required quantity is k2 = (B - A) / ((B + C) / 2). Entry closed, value -1.91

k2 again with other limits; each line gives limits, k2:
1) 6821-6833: -2.01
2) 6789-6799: -2.14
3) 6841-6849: -2.11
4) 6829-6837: -2.03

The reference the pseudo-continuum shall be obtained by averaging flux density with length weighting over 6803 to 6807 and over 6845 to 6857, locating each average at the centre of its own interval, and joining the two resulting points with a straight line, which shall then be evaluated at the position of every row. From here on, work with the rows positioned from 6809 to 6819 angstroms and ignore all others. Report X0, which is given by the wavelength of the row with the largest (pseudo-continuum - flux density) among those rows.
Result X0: 6810.0 angstroms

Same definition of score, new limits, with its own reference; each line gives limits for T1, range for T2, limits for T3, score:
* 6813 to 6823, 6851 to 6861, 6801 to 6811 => -1.8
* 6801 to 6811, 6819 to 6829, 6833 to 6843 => -1.8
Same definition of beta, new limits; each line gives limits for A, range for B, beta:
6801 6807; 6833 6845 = 1.0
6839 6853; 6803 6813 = 0.4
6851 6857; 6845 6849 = 0.9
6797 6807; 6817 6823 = 1.6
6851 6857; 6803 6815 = 1.5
